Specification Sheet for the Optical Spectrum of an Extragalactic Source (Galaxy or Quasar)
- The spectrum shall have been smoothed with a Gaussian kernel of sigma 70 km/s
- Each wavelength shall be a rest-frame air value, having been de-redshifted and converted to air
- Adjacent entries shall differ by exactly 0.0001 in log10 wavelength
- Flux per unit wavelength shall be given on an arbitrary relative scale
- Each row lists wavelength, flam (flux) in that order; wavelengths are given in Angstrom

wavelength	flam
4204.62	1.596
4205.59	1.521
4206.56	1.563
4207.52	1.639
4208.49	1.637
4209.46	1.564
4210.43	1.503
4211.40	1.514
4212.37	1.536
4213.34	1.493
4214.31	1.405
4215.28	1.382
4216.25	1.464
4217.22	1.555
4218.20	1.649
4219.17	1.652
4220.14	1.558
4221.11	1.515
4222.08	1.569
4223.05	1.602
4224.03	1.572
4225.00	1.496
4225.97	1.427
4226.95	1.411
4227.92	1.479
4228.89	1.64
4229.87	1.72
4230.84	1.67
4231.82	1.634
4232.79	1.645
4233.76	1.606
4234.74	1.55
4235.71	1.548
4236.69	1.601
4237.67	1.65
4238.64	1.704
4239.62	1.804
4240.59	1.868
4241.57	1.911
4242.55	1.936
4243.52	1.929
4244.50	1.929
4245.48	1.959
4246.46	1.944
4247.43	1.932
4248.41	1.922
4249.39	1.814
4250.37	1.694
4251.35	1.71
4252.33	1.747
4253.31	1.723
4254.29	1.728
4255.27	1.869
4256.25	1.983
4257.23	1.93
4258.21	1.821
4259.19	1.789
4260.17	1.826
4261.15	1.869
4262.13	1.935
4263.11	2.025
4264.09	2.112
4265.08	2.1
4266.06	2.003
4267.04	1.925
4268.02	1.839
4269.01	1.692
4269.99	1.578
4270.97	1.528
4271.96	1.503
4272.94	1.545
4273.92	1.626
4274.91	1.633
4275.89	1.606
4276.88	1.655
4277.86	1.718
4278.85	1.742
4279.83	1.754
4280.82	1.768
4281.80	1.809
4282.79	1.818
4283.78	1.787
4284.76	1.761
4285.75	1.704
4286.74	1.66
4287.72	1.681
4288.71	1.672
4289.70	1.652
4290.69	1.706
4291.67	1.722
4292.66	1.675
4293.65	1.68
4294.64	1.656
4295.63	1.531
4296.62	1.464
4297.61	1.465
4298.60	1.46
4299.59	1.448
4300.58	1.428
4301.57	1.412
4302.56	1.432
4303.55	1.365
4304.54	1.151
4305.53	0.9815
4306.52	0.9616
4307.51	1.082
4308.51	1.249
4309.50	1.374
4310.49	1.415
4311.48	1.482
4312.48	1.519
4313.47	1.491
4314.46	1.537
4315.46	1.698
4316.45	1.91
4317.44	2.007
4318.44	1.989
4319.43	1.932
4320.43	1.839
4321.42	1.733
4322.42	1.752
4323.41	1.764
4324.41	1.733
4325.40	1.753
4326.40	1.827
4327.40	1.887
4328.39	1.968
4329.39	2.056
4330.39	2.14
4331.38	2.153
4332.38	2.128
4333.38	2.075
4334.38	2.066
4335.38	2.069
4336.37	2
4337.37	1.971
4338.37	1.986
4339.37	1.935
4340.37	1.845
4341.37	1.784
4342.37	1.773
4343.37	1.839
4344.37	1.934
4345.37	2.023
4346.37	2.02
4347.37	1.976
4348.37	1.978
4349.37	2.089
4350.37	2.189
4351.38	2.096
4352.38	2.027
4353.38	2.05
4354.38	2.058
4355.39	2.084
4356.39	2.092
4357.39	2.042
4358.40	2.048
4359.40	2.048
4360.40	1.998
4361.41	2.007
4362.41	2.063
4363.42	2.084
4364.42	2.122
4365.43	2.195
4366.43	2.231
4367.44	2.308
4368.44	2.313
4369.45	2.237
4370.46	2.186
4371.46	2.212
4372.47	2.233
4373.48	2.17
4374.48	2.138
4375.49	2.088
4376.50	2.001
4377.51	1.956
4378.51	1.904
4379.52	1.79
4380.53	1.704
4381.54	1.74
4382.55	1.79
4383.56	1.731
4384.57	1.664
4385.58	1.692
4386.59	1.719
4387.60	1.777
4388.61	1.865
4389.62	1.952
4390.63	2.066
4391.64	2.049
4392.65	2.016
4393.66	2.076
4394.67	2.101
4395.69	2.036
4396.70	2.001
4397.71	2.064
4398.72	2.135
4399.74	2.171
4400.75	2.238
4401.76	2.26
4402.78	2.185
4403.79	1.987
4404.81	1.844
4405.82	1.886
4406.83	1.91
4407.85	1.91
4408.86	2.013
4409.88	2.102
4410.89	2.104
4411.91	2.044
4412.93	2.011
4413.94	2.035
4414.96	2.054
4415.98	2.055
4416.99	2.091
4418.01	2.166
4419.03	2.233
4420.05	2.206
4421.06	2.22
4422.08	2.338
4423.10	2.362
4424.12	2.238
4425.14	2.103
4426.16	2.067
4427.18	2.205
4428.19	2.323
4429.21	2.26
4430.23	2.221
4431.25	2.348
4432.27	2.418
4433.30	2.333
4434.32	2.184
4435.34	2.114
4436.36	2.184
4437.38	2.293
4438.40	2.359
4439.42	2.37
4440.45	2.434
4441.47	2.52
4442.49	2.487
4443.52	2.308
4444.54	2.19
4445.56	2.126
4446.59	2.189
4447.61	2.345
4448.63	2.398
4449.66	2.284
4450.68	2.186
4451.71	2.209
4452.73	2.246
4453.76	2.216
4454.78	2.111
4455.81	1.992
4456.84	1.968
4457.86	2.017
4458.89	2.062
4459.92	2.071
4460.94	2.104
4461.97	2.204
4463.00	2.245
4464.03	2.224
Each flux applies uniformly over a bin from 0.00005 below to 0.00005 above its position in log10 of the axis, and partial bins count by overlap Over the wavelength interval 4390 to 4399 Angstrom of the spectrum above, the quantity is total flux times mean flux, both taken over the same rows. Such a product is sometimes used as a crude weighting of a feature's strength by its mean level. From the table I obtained 38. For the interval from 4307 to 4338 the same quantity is 100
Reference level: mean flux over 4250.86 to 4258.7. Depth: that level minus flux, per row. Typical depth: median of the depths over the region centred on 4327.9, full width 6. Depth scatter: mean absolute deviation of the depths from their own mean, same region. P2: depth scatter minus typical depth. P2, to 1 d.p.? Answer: 0.2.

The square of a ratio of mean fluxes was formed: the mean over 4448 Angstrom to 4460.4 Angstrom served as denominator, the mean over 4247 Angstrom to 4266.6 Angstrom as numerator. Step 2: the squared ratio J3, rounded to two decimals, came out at 0.76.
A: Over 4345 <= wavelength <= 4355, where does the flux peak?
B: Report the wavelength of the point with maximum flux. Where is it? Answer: 4350.37 Angstrom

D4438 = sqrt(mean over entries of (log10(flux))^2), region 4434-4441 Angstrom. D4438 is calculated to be 0.36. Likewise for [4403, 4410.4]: 0.29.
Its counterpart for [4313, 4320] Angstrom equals 0.26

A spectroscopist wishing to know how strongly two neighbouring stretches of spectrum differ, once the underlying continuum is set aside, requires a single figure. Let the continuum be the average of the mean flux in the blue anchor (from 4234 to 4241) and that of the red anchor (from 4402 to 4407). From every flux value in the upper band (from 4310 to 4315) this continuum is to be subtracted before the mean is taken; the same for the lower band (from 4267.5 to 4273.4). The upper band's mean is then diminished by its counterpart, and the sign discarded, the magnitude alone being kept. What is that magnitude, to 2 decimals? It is 0.13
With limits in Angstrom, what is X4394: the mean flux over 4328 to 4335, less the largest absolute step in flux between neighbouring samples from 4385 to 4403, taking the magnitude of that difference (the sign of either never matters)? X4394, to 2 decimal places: 1.97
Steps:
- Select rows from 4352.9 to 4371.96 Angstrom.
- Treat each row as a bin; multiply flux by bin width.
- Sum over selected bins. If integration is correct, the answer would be 41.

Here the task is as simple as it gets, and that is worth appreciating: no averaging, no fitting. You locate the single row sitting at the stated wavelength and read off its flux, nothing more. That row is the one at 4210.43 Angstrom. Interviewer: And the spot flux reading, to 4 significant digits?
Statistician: 1.503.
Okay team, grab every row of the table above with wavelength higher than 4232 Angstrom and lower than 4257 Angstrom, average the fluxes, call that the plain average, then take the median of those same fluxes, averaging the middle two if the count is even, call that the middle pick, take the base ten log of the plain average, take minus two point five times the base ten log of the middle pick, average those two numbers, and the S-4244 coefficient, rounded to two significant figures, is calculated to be -0.19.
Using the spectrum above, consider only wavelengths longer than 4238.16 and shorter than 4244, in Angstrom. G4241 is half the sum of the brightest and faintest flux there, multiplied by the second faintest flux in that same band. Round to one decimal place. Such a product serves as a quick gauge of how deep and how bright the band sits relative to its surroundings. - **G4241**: 3.3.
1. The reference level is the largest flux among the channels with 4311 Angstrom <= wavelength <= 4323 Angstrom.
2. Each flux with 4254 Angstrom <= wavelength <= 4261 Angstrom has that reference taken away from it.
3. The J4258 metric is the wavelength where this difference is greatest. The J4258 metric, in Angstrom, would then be 4256.25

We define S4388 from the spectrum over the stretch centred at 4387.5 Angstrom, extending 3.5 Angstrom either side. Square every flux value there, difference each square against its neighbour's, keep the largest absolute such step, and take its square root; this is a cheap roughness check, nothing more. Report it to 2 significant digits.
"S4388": 0.68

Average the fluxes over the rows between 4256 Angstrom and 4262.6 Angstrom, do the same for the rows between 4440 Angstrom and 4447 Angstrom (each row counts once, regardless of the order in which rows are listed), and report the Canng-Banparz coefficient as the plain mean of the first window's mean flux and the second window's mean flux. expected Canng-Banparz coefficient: 2.10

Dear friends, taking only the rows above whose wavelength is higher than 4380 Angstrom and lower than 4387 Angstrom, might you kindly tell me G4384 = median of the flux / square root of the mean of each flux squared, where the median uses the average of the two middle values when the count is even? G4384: 0.999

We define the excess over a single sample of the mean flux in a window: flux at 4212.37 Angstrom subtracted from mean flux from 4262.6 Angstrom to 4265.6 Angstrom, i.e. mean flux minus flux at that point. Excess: 0.54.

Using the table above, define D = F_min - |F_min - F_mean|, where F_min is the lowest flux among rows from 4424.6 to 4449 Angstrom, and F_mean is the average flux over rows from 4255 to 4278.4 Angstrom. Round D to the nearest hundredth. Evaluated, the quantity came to 1.80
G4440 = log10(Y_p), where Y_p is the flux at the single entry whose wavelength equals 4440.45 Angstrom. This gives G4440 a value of 0.386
